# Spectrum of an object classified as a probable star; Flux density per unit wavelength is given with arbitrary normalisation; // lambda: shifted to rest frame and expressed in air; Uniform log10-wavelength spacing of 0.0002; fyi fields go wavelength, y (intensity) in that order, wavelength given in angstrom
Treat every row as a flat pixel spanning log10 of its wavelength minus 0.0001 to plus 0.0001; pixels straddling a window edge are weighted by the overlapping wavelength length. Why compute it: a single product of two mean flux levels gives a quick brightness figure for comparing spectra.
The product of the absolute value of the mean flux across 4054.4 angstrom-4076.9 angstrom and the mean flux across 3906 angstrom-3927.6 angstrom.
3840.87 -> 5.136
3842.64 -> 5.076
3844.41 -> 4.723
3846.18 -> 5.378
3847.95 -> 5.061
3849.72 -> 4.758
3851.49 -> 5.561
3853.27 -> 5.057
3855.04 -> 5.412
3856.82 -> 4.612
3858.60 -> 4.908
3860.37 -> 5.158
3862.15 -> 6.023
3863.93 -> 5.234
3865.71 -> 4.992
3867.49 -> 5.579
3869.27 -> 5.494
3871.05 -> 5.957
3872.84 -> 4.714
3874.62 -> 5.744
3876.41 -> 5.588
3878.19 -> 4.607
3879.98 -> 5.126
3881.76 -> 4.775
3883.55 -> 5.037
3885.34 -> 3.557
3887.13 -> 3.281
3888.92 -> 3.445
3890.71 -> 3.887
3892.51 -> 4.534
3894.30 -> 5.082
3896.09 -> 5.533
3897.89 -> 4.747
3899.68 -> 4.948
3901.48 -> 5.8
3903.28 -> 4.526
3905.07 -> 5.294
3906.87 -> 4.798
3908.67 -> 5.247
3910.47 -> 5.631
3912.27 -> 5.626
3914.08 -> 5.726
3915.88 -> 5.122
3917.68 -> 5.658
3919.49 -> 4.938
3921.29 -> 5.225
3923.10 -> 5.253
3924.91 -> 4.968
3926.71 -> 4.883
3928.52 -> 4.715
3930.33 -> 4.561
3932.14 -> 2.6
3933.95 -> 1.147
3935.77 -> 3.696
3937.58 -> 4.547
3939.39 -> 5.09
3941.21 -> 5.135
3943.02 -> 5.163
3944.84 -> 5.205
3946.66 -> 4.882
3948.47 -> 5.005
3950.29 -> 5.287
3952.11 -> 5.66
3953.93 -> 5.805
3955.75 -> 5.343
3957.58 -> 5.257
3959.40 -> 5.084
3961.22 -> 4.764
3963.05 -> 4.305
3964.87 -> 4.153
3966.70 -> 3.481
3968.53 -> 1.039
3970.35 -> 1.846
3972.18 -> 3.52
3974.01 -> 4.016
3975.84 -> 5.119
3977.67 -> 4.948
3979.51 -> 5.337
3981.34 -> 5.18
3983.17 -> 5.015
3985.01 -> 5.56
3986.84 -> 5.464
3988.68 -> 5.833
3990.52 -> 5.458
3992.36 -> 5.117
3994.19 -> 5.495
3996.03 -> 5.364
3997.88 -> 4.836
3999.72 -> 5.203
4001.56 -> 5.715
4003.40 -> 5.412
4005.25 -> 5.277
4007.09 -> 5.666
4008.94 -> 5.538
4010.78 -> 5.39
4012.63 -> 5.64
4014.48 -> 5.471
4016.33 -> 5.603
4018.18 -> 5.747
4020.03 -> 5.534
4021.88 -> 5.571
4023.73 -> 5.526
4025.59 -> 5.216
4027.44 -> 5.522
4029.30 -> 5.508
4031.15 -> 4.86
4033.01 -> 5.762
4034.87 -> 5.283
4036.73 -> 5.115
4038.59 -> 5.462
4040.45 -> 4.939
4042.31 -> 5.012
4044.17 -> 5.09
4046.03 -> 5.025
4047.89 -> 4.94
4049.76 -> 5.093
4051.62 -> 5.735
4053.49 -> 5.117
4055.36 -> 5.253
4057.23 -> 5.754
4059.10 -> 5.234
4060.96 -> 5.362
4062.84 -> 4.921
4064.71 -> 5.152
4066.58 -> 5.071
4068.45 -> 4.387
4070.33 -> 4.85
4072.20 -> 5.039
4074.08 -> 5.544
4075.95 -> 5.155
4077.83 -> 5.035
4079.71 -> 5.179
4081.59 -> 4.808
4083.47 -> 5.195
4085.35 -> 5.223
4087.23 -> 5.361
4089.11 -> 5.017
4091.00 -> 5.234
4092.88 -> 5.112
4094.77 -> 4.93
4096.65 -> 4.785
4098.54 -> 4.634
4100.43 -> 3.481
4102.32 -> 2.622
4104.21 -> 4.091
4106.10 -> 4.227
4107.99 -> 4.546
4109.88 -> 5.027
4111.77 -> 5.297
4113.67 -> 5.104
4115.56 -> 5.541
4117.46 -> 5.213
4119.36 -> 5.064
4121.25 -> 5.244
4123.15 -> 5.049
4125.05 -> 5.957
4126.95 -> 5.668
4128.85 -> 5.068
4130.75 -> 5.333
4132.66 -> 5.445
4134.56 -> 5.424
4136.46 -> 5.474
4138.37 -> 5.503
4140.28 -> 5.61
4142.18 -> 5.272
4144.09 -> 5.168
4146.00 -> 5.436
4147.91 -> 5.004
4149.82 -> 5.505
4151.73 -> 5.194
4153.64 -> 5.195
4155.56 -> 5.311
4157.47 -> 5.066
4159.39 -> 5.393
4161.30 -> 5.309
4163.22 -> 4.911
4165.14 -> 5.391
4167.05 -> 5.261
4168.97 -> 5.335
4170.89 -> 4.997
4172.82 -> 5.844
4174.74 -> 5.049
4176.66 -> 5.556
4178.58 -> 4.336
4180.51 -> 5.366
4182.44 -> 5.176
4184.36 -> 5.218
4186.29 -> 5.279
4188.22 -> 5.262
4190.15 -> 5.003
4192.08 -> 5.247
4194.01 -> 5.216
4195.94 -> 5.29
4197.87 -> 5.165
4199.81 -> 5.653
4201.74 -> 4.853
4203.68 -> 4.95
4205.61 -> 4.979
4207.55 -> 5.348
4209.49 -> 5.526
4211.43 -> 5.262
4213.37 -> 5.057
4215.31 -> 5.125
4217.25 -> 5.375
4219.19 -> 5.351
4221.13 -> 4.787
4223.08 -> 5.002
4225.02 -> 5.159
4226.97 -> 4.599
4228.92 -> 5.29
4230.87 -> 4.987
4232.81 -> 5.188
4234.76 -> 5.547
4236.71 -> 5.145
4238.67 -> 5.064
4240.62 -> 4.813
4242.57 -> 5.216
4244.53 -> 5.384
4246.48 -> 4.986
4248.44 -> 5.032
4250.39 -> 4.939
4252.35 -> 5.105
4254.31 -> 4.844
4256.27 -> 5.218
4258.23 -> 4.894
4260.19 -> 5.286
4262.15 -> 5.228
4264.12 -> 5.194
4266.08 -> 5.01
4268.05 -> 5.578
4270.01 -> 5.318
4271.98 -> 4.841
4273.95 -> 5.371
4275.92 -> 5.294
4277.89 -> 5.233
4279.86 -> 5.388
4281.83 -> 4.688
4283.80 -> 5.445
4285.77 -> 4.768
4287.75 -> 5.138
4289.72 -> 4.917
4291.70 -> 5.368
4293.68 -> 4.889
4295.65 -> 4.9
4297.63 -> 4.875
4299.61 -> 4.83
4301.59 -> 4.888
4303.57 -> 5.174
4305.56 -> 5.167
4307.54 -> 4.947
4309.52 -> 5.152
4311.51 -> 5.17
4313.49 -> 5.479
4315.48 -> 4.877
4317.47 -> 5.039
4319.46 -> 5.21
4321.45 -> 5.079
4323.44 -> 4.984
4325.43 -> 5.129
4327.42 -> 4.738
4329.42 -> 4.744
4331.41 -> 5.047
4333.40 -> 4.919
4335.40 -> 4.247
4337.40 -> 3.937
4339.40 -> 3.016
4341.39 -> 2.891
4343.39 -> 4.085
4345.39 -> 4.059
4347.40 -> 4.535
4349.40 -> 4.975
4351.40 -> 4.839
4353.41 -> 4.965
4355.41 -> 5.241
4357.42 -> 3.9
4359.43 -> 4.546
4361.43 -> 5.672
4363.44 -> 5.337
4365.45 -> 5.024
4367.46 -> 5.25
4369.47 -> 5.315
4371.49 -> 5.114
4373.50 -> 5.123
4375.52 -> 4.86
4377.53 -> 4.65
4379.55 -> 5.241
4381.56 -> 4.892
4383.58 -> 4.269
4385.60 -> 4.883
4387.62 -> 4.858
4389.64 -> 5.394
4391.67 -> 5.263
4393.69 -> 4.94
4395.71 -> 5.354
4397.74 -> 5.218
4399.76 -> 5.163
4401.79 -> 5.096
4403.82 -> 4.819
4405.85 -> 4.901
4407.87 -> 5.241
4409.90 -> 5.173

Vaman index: 27.0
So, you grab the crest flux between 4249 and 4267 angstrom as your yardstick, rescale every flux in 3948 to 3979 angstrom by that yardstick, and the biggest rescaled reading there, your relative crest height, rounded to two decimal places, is 1.10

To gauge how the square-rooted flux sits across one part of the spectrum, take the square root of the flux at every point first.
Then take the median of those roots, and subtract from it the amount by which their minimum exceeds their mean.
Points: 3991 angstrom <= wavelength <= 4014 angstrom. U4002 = 2.45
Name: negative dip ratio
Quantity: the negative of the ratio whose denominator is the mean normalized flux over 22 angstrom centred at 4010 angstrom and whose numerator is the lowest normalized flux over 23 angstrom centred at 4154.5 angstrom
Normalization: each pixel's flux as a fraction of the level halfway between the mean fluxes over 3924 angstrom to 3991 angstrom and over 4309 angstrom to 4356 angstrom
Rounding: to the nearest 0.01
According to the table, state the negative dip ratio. -0.89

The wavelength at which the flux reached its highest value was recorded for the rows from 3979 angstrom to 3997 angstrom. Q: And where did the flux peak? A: 3988.68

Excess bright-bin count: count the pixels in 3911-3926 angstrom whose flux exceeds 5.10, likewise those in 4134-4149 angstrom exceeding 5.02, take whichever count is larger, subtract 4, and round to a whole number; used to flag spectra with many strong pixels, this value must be 3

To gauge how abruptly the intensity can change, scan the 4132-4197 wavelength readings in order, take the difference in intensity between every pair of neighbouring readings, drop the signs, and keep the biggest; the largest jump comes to 1.2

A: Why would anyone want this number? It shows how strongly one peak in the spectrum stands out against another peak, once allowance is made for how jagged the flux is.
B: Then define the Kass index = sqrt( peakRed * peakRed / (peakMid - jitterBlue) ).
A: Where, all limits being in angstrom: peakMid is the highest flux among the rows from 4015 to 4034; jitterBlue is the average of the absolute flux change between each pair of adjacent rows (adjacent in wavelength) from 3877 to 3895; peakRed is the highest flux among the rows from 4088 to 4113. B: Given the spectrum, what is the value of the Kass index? 2.31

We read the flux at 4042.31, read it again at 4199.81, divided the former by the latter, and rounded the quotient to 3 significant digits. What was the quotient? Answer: 0.887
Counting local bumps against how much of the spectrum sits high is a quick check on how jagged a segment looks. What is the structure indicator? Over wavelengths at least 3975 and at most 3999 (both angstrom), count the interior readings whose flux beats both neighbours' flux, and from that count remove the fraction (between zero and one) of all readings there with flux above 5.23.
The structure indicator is 3.5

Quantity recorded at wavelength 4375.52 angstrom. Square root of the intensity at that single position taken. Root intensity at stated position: 2.20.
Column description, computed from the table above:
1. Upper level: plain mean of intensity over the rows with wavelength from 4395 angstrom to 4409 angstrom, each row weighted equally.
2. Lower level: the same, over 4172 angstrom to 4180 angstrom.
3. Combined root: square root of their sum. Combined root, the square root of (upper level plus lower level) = 3.21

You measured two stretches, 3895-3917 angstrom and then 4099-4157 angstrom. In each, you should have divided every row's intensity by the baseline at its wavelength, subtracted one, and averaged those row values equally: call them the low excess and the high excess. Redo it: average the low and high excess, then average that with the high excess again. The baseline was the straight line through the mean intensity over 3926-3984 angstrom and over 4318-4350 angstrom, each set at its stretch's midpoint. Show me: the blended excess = 0.15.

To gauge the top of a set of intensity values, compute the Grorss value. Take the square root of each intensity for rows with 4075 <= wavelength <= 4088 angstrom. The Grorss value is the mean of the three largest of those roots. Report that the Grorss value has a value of 2.293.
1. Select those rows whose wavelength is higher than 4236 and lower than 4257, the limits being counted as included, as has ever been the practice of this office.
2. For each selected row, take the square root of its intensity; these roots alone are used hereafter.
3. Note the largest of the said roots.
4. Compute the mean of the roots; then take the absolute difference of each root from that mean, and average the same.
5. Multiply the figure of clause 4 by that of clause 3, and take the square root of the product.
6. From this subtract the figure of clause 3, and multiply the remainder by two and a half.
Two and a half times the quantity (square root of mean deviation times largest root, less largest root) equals -5.15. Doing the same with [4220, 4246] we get -5.08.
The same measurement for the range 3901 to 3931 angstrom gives -4.96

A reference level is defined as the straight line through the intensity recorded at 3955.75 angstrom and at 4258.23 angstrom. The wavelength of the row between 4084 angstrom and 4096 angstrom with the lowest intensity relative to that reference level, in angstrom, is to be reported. 4094.77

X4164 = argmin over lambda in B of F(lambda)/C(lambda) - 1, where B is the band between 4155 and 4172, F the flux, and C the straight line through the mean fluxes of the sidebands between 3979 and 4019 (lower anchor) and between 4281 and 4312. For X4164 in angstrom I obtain 4163.22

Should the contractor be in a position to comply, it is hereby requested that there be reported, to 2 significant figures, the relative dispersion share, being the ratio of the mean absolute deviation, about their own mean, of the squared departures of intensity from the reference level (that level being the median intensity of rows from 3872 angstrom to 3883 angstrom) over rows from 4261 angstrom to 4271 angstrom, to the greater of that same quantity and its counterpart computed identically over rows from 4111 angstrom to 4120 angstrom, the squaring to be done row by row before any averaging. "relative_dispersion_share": 1.0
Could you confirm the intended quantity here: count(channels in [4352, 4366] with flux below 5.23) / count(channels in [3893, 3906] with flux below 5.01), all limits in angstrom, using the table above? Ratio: 1.3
